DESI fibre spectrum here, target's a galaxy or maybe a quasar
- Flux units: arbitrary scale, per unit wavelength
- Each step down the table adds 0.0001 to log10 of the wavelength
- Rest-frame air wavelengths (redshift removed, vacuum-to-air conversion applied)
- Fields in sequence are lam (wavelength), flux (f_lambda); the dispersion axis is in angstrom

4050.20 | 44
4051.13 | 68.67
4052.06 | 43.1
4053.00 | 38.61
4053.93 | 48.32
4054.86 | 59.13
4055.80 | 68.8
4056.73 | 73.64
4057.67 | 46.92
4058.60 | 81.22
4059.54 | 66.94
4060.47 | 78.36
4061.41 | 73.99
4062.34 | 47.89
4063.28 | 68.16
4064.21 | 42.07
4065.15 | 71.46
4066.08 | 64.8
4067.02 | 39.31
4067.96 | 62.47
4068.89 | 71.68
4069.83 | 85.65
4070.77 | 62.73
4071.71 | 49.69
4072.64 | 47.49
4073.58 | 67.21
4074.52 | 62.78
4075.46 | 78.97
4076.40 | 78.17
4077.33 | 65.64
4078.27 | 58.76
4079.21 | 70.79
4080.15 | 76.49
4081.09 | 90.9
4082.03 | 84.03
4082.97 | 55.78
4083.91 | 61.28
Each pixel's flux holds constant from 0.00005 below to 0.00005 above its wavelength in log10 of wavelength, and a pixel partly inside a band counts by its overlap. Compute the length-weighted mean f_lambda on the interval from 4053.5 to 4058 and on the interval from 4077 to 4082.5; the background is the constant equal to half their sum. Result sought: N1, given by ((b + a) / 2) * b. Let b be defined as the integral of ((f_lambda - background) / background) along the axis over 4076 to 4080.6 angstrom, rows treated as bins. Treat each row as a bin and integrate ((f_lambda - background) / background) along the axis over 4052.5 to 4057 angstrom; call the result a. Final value -0.05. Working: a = -0.69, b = 0.2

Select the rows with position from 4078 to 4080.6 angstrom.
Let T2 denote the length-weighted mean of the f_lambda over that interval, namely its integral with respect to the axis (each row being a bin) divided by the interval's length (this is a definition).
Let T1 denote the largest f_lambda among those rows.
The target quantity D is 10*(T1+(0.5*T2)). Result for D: 1112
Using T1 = 76.49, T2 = 69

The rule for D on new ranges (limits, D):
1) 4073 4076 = 1134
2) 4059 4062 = 1145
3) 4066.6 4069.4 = 1009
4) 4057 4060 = 1139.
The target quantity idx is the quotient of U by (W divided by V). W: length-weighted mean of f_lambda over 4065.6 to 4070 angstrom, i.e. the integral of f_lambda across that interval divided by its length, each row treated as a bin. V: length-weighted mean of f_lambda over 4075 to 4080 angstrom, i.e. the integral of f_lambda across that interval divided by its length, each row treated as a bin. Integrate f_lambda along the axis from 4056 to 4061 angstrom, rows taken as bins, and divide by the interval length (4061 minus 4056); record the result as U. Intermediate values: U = 69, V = 70.9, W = 63.4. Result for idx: 78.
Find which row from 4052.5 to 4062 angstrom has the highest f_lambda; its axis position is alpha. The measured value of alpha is 4058.60 angstrom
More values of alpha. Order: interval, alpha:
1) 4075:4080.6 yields 4075.46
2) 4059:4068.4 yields 4060.47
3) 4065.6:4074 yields 4069.83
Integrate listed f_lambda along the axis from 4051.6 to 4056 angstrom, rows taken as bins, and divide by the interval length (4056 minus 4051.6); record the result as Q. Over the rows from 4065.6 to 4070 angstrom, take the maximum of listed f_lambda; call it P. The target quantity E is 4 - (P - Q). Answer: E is -31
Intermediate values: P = 85.65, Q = 50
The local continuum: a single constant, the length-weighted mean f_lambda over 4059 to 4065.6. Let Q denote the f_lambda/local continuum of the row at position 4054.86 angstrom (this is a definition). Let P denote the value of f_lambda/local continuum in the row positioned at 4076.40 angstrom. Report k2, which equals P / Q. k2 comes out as 1.32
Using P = 1.22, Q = 0.92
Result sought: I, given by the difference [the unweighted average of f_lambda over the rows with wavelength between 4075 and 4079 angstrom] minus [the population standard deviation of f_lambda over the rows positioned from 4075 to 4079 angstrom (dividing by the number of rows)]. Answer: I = 62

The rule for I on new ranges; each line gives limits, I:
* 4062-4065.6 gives 45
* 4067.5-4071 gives 61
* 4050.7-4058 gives 43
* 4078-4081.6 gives 63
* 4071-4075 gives 48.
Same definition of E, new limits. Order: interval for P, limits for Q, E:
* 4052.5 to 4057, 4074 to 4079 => -1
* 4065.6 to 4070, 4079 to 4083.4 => -6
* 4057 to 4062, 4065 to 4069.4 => -16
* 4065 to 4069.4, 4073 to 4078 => 2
